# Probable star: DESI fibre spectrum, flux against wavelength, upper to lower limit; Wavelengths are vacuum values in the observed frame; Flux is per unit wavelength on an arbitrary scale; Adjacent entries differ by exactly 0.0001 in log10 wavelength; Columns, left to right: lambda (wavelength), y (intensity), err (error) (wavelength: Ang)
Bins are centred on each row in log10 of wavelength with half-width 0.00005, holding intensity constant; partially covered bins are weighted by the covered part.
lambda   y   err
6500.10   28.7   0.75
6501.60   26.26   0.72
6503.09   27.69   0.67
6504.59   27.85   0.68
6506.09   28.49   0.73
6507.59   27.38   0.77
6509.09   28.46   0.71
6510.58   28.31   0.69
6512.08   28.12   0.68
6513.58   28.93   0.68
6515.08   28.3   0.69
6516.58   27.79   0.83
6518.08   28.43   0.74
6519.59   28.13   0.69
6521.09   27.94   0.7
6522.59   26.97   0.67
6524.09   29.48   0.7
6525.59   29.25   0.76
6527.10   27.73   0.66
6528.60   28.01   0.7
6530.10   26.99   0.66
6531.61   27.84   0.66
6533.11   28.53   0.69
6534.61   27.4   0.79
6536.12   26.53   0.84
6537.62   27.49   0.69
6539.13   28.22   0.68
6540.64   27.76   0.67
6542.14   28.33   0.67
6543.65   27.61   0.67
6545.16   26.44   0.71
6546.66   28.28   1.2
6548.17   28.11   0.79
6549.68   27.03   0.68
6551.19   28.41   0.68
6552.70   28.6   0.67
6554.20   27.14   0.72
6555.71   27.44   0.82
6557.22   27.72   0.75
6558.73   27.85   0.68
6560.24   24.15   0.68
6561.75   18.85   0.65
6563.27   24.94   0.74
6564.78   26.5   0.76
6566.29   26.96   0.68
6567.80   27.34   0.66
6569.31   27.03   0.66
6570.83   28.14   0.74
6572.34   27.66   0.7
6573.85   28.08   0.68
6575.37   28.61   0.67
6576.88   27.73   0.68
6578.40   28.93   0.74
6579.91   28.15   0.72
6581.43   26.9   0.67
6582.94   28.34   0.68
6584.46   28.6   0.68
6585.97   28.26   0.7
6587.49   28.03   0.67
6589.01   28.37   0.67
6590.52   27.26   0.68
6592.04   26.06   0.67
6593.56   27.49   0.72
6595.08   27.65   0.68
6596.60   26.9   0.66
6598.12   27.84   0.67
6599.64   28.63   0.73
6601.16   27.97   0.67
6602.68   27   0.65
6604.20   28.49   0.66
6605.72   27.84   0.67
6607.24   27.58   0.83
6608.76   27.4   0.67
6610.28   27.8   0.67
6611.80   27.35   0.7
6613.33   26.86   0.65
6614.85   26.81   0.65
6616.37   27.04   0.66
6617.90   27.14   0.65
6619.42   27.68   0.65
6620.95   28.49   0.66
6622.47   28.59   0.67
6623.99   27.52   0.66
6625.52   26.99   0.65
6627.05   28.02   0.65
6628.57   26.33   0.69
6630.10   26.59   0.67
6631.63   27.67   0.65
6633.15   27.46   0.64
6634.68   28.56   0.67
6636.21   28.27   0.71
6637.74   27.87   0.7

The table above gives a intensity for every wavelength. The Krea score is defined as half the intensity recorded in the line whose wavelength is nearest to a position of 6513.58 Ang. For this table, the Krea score 14.5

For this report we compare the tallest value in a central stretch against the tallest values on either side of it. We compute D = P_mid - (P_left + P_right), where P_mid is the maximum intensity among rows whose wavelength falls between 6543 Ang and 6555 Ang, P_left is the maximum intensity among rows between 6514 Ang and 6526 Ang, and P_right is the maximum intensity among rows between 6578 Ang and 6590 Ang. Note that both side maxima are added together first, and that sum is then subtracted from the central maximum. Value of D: -29.8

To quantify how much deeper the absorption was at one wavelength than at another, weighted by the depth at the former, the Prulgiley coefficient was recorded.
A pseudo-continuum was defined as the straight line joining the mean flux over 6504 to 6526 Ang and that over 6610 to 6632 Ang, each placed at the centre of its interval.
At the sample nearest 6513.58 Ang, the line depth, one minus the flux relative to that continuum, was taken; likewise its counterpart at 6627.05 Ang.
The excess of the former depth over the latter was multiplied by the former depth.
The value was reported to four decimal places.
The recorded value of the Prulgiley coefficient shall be 0.0000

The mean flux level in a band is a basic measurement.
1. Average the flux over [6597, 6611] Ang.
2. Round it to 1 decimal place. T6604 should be 27.8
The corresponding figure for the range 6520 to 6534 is 28.1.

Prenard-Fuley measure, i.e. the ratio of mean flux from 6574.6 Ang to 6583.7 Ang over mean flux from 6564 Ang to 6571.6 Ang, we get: 1.03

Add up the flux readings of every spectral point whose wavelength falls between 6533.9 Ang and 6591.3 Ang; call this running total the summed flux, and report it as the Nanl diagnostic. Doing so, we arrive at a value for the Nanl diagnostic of 1039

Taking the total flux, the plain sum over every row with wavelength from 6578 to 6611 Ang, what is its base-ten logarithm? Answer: 2.79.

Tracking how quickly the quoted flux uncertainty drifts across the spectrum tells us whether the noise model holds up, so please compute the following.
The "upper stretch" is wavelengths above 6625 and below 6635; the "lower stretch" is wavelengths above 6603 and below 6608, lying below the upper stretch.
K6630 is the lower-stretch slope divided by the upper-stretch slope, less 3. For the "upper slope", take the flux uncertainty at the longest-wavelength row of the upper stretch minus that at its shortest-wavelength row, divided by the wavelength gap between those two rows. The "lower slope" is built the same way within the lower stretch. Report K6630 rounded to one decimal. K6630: 22.6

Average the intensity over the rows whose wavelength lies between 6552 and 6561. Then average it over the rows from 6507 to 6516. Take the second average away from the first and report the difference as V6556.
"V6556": -1.1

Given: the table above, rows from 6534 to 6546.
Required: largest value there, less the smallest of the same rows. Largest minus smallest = 1.9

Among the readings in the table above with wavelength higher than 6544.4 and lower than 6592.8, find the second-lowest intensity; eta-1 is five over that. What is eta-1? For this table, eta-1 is 0.207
